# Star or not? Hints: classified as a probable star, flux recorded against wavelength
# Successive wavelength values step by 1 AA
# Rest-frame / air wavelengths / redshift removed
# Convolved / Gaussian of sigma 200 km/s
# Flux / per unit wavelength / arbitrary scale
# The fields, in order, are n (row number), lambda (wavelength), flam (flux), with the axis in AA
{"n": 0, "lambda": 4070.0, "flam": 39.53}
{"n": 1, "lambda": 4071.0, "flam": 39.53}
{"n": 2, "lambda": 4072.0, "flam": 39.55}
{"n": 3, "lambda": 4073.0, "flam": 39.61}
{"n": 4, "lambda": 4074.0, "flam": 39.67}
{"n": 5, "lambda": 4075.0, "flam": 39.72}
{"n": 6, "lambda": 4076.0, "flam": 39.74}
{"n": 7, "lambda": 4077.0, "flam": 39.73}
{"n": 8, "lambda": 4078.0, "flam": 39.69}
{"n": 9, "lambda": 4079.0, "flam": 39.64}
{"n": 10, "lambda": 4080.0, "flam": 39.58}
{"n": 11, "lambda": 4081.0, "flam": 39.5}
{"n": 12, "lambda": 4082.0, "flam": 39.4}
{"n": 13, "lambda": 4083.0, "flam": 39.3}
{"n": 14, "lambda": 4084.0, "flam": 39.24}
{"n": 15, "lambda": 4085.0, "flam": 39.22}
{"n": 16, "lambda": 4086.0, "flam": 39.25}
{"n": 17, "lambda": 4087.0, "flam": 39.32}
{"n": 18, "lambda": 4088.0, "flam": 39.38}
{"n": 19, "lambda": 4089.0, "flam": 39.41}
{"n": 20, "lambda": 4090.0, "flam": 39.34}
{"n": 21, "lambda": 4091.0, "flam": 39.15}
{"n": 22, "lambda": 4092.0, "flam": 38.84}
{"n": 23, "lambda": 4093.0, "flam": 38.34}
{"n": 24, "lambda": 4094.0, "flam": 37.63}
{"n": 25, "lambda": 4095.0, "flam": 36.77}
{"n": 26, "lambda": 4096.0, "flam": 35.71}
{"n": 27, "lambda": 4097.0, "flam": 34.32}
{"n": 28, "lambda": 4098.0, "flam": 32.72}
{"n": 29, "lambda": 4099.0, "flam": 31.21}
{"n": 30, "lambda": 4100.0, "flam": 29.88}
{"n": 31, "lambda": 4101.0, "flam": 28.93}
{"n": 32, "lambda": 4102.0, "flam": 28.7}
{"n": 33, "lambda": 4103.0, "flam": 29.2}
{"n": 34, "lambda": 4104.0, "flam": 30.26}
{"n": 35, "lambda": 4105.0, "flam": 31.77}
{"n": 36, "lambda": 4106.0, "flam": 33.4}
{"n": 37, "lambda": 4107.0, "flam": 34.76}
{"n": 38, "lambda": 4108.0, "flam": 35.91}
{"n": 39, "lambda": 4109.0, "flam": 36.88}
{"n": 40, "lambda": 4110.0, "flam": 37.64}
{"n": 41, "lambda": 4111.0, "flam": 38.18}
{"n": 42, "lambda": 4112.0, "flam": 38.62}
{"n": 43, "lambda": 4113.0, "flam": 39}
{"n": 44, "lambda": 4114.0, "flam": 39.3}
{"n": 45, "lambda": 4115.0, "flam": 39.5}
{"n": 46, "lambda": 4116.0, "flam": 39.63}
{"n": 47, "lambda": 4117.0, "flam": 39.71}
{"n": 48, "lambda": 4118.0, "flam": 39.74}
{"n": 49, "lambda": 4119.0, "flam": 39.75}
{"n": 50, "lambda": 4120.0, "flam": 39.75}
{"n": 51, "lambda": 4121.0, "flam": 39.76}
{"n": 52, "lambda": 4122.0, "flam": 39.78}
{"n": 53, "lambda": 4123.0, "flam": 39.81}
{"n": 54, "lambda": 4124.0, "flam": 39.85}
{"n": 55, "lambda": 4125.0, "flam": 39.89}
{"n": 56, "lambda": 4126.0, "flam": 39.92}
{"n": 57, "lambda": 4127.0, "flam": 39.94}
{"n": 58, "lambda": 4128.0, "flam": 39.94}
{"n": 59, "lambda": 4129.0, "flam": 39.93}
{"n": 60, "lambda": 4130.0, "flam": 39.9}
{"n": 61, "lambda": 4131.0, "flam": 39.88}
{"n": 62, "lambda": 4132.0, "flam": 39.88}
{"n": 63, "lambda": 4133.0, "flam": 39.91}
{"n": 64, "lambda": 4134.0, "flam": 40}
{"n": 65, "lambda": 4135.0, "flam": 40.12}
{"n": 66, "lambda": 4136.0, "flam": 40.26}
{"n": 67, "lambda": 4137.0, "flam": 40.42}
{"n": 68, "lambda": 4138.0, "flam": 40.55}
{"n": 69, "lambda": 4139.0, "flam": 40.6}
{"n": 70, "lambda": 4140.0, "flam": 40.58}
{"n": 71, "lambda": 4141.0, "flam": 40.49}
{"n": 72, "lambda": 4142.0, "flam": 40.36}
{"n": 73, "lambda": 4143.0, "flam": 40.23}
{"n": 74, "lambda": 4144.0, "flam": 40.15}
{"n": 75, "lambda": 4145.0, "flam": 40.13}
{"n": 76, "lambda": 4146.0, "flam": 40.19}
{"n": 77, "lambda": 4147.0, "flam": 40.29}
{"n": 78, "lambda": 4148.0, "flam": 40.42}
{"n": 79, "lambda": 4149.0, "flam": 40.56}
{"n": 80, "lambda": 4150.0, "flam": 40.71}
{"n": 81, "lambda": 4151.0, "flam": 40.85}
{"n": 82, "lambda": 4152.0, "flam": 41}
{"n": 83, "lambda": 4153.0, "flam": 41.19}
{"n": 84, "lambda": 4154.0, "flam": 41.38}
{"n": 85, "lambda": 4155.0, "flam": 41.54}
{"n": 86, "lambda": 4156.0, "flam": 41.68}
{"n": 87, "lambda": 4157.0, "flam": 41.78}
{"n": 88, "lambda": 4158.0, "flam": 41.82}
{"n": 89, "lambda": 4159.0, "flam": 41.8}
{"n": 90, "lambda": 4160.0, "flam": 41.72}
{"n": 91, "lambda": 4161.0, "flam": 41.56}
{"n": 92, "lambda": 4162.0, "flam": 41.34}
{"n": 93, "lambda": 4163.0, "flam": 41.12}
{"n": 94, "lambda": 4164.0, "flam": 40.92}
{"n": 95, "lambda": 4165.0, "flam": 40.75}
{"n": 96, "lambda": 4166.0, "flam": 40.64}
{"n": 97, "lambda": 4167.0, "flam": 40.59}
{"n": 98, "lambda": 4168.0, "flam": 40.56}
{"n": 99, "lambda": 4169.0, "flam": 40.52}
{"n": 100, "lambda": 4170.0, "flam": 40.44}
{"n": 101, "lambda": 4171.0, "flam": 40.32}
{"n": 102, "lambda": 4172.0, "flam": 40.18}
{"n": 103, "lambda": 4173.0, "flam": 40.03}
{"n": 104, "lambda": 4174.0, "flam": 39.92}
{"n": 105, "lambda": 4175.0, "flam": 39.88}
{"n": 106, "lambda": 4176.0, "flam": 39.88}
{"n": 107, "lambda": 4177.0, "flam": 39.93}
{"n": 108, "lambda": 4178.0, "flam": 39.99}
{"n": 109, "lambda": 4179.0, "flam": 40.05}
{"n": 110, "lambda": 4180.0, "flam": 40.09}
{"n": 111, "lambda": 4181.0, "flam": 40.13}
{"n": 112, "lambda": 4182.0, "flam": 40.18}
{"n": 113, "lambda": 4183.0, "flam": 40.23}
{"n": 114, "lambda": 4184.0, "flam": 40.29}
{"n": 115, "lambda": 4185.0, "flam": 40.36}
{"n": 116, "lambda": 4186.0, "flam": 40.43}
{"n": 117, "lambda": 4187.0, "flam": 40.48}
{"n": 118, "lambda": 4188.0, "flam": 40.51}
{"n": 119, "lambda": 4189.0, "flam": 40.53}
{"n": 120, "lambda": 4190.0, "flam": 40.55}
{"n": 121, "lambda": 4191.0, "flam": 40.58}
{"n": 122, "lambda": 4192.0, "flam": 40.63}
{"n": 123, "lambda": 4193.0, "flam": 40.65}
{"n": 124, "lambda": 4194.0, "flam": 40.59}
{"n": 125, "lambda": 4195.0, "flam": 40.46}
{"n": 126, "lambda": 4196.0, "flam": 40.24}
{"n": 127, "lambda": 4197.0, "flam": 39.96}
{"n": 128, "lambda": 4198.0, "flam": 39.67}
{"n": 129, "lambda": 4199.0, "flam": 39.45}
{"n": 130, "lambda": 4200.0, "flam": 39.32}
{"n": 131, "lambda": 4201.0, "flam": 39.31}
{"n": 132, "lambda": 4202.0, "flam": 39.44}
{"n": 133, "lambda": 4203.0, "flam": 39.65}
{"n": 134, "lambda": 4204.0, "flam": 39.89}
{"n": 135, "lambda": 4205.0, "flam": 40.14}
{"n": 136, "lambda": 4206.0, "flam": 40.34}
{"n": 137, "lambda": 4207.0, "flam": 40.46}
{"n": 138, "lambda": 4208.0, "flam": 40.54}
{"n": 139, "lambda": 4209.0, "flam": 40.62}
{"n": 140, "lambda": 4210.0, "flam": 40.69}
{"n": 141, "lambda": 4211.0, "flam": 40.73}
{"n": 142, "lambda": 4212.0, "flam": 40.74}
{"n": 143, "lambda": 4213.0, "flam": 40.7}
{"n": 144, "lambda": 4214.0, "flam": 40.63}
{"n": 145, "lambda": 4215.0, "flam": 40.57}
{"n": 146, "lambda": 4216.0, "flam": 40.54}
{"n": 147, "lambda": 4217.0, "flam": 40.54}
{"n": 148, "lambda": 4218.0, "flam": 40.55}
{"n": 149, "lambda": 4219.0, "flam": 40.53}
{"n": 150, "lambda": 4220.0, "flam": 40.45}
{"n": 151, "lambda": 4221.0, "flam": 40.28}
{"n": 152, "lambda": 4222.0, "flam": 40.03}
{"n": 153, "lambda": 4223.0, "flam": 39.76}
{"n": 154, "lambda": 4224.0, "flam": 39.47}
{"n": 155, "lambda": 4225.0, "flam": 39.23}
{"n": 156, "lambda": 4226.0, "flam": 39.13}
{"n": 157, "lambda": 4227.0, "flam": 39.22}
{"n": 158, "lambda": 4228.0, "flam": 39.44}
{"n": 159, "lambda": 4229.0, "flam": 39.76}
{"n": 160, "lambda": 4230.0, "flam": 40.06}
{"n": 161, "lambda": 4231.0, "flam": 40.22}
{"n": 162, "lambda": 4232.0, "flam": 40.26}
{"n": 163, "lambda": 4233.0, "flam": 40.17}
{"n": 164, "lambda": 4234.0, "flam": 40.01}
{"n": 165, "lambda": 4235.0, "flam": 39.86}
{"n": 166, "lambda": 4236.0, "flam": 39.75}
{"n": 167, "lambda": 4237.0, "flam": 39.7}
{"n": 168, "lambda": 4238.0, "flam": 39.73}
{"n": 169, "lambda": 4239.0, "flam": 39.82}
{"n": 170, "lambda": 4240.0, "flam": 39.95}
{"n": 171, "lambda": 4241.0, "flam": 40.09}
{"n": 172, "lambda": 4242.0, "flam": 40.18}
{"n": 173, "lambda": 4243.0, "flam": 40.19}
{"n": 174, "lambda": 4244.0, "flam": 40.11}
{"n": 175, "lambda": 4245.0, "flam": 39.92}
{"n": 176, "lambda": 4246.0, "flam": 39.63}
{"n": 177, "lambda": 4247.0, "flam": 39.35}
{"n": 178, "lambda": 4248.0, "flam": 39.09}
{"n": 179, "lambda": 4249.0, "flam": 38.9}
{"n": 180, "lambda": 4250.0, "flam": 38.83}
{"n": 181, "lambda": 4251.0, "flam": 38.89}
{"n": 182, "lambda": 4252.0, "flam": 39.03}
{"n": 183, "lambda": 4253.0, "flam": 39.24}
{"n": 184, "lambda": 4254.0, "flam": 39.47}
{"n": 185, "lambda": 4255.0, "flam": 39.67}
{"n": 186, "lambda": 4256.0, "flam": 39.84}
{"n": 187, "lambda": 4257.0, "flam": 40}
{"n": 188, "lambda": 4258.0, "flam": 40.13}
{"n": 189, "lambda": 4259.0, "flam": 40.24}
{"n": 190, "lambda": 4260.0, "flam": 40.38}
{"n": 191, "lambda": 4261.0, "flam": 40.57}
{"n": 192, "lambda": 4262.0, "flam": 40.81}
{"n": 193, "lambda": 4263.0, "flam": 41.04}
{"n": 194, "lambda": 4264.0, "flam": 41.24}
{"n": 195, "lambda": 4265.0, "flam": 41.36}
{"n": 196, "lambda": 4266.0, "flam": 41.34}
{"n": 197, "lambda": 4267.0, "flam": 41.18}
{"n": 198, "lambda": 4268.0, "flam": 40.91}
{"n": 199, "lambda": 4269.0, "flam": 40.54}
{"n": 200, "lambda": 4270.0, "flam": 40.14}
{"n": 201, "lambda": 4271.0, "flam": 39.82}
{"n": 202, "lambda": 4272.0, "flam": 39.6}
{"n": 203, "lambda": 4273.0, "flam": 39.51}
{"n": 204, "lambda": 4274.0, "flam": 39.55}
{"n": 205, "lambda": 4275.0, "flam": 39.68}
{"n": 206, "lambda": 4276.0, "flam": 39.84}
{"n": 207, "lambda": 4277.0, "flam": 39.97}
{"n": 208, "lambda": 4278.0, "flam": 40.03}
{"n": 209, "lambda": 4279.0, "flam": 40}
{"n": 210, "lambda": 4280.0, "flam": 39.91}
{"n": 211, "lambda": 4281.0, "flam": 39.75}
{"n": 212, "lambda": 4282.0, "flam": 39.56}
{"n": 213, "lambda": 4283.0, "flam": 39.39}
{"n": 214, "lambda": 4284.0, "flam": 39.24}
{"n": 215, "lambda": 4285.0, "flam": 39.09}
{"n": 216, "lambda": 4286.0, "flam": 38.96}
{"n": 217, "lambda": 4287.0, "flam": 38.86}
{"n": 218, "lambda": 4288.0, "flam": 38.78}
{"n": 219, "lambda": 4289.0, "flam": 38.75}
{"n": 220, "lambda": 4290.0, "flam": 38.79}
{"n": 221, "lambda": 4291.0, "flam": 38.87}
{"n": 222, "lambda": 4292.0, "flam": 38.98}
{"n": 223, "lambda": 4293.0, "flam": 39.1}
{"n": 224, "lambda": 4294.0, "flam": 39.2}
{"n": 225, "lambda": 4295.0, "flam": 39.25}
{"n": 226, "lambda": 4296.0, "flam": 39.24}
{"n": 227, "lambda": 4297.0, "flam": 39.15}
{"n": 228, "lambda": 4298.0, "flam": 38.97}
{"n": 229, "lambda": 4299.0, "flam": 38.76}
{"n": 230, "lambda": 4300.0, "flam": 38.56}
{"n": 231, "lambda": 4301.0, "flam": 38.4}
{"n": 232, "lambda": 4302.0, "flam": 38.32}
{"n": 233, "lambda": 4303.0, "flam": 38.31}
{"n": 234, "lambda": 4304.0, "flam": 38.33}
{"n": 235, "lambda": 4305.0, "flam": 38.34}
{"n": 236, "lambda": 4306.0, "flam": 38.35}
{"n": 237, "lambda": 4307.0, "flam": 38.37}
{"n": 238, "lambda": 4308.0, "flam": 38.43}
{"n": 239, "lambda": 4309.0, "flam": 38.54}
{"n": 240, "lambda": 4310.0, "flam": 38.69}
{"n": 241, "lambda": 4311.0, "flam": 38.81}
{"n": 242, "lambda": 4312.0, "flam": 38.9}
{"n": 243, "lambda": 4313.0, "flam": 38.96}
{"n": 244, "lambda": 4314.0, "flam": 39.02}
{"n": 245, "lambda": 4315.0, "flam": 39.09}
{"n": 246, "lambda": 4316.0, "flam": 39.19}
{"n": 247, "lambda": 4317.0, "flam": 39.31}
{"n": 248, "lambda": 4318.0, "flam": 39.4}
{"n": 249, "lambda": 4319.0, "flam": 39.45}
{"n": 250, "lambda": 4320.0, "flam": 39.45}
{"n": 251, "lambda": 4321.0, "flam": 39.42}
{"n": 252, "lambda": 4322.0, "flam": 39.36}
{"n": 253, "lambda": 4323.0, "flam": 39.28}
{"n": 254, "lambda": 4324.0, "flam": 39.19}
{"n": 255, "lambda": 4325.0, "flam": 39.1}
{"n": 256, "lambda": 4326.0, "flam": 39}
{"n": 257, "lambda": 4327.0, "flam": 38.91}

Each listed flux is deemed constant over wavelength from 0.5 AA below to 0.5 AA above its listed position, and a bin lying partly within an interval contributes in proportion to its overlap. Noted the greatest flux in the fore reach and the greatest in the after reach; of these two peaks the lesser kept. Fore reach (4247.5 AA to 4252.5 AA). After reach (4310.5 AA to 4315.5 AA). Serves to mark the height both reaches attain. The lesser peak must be 39.1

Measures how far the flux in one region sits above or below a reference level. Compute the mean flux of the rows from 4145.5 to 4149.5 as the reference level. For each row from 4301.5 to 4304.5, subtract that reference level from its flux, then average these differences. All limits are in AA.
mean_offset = -2.0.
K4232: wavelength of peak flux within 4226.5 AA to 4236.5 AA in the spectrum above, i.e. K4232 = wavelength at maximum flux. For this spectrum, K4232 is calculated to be 4232.0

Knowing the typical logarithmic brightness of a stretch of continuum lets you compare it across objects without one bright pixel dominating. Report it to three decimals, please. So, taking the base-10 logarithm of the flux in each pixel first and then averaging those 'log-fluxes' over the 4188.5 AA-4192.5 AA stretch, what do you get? 1.608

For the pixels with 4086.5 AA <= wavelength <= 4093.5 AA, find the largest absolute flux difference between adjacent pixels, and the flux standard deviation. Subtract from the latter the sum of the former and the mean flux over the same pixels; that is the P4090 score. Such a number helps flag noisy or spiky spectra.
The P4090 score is -39.2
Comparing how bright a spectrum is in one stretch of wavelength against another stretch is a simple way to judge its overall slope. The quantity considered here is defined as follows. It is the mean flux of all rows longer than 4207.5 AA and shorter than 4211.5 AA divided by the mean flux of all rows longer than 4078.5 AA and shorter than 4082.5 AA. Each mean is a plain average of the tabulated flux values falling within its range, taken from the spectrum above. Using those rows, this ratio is 1.03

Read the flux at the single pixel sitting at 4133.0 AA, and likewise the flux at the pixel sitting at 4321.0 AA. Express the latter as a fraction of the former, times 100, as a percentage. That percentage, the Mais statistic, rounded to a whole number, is 99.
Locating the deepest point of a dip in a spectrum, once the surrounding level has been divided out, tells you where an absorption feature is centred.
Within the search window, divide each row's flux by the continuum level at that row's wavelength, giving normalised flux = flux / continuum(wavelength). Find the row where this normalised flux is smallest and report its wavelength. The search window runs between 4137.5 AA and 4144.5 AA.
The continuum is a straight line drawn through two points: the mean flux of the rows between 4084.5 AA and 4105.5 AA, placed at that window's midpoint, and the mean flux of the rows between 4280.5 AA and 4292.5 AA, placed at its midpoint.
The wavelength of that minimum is 4144.0 AA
